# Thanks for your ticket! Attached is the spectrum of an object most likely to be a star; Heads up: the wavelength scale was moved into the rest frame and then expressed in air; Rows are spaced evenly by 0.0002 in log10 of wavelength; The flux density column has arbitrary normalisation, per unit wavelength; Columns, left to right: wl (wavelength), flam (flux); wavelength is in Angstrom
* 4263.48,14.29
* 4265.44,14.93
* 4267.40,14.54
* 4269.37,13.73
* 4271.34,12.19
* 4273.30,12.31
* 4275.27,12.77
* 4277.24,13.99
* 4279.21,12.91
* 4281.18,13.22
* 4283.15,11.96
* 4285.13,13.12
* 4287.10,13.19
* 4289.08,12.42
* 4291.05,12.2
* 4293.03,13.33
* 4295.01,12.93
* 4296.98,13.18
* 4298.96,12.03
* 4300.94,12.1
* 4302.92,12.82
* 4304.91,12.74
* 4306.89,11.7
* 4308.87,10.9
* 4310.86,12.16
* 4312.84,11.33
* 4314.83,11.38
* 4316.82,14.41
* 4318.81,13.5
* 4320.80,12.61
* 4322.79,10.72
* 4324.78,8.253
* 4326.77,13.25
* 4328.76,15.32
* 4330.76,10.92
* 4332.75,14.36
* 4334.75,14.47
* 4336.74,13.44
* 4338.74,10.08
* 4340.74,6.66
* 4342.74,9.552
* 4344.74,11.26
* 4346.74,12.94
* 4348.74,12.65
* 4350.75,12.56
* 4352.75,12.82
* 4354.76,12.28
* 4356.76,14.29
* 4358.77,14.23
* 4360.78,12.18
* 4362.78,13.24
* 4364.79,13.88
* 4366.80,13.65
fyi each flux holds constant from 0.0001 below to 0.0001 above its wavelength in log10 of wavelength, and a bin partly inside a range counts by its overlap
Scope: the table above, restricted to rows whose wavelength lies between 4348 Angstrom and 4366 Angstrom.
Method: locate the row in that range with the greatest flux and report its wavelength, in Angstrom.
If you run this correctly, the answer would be 4356.76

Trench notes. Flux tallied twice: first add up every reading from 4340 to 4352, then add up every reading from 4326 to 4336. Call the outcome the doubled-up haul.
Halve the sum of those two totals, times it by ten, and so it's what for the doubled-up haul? 670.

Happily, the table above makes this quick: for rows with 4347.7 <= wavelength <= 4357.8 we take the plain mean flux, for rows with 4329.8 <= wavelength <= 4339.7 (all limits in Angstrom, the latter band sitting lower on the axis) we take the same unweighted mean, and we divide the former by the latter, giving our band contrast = 1.02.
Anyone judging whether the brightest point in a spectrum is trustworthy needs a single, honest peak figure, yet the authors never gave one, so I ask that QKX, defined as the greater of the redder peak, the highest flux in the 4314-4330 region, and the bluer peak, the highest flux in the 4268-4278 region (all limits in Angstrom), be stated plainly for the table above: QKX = 15.3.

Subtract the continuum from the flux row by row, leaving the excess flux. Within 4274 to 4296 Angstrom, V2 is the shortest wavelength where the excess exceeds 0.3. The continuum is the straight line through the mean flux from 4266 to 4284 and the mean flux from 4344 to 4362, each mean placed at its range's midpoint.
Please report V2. 4277.24 Angstrom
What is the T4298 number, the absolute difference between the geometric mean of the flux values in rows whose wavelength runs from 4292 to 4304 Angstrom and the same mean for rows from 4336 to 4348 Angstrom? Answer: 2.3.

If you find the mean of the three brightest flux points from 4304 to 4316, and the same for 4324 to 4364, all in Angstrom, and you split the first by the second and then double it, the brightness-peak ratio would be 1.66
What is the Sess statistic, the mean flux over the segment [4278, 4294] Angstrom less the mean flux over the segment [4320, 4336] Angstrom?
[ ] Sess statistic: 0.3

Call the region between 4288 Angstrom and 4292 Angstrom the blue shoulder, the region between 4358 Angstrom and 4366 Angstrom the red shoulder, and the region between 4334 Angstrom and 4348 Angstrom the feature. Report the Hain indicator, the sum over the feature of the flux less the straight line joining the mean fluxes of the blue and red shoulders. -13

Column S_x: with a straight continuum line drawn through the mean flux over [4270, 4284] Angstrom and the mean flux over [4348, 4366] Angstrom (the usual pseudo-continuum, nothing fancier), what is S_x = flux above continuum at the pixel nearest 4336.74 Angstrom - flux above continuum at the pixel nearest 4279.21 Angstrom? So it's 0.3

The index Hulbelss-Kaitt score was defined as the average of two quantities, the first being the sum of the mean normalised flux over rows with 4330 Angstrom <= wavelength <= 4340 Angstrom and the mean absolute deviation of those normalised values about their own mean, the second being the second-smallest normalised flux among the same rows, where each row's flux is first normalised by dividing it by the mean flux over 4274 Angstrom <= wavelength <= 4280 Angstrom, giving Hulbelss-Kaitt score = 0.96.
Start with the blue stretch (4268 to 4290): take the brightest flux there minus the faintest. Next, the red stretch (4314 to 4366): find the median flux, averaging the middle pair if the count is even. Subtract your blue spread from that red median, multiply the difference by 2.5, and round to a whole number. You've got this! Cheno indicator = 27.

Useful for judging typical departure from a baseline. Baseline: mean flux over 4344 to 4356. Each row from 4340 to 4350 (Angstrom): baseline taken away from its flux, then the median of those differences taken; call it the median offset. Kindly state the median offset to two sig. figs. -1.2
